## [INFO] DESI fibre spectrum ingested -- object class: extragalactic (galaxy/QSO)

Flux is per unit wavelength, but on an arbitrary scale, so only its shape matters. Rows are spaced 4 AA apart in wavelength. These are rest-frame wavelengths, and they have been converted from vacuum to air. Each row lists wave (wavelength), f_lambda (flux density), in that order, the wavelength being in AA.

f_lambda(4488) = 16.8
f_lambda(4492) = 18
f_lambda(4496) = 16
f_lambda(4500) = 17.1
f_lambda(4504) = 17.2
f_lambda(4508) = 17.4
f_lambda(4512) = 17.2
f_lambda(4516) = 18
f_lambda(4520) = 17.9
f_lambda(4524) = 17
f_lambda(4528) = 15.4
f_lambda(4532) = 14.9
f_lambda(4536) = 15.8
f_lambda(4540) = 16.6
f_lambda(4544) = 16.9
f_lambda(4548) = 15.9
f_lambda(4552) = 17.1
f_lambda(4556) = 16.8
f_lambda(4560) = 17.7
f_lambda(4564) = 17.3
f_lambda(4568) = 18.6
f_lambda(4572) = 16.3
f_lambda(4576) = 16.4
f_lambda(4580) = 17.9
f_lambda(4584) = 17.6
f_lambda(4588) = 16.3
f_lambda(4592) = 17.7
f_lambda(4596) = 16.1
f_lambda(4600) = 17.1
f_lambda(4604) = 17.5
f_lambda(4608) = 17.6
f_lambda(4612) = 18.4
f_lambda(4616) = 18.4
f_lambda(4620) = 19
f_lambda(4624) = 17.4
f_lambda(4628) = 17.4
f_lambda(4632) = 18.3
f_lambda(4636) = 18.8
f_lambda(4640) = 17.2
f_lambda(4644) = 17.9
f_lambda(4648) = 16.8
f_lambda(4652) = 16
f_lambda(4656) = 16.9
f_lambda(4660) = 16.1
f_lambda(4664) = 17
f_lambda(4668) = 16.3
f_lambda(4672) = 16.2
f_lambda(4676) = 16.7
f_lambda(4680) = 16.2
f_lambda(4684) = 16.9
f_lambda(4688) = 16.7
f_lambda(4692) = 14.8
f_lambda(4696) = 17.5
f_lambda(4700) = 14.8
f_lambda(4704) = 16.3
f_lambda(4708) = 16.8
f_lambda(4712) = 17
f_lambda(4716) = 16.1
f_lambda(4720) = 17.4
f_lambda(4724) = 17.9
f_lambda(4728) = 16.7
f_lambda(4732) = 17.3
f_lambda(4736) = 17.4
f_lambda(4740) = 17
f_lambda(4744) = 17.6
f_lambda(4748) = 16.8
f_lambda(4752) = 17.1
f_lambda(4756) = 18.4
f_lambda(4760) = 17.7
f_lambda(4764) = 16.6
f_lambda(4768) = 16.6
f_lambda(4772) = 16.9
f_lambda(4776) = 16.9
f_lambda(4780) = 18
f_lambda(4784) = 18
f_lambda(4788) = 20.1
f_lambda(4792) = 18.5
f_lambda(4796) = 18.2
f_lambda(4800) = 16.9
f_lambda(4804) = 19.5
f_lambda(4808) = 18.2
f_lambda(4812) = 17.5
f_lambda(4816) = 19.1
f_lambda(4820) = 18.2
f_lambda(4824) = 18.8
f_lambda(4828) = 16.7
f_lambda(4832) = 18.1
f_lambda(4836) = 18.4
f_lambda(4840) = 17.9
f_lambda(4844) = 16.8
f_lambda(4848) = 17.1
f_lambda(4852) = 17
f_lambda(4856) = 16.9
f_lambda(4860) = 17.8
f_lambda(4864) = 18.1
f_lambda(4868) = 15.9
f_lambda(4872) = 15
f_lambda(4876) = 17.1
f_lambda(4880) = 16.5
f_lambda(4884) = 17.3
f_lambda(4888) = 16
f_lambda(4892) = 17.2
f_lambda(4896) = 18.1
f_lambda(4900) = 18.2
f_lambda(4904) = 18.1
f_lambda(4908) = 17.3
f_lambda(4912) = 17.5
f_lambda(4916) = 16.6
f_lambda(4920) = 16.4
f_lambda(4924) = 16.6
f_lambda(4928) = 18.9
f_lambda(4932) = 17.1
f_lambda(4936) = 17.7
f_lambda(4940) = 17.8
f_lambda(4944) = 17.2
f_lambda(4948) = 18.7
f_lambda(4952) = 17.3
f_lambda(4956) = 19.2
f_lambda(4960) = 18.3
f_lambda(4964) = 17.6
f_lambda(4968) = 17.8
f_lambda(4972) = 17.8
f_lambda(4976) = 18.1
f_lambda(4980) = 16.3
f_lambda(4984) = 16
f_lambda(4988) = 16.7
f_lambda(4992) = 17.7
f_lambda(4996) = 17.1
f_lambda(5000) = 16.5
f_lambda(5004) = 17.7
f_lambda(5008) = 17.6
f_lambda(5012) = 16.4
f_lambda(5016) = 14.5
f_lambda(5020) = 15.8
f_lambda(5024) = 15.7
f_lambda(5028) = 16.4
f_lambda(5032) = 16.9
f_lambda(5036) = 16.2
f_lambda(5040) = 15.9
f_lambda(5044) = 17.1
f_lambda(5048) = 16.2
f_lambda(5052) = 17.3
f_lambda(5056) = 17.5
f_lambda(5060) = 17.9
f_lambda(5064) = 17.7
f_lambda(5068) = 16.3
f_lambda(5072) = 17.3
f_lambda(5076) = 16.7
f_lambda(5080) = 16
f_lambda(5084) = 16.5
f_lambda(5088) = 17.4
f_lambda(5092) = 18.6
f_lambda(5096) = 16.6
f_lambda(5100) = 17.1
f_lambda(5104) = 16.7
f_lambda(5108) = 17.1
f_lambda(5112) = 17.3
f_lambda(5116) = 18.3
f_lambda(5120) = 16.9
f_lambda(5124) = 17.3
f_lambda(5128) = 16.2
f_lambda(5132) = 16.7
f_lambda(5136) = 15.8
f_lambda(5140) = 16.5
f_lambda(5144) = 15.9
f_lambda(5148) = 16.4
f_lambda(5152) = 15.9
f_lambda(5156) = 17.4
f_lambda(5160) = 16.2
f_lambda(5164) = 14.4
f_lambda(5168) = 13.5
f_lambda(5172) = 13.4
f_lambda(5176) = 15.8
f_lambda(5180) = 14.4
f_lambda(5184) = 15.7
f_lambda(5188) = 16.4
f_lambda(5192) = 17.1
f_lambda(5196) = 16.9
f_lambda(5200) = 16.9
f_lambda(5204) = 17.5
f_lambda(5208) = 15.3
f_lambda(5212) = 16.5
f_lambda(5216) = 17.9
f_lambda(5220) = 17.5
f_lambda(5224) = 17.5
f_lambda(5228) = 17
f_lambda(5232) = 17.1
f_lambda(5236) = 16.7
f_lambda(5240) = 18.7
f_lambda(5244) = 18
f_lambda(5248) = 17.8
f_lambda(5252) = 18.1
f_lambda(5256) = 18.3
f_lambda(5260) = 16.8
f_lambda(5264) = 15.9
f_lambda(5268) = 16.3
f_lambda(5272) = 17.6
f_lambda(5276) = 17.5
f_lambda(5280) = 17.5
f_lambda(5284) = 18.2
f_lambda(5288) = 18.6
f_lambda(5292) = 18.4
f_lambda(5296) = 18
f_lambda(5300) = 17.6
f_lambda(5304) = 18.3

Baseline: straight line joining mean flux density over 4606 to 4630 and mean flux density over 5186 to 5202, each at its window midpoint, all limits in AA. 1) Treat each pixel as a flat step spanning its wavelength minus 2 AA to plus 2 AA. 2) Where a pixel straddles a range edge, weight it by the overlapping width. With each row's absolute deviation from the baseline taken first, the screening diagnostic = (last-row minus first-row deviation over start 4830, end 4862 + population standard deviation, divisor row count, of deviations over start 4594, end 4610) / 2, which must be 0.18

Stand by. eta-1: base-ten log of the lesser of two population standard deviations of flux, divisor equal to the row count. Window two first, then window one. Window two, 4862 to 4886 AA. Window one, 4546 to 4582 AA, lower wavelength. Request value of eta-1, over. -0.09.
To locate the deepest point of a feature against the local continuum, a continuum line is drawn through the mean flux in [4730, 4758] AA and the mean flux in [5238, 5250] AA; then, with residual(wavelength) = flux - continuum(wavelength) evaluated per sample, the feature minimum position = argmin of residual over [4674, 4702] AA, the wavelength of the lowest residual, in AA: 4700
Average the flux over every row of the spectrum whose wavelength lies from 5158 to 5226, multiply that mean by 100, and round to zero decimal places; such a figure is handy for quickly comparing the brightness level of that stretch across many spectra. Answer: 1605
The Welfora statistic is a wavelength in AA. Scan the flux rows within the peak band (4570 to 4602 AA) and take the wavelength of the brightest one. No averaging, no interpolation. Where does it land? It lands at 4580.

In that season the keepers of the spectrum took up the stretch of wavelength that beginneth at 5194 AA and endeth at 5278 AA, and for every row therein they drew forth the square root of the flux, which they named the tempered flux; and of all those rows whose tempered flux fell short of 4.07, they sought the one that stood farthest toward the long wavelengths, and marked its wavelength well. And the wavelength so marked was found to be 5268 AA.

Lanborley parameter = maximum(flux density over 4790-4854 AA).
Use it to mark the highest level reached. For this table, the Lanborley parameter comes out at 19.5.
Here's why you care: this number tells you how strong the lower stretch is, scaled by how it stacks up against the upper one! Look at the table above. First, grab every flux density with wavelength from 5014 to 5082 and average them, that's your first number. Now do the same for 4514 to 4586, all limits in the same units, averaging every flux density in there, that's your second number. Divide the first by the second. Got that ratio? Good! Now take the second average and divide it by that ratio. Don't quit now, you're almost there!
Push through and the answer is 17.2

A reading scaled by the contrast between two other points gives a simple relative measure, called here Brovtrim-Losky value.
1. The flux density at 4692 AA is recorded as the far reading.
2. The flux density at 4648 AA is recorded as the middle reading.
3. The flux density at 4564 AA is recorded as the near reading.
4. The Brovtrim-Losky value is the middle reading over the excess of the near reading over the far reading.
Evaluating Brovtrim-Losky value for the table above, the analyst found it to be 7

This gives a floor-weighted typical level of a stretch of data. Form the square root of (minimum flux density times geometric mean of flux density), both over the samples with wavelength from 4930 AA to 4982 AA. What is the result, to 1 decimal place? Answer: 17.0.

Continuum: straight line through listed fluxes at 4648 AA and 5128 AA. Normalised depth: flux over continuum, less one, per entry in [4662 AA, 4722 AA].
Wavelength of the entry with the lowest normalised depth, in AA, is 4692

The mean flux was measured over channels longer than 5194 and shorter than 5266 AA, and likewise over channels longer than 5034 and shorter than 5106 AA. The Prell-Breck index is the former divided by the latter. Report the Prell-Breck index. 1.02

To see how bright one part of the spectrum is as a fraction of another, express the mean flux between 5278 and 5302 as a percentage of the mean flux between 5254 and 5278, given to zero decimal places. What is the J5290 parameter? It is 106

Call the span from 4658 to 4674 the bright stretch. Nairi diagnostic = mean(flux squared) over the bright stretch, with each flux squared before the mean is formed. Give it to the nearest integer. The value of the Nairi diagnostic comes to 269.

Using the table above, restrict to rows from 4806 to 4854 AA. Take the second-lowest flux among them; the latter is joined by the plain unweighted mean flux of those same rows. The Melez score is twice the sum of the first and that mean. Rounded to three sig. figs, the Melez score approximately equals 69.2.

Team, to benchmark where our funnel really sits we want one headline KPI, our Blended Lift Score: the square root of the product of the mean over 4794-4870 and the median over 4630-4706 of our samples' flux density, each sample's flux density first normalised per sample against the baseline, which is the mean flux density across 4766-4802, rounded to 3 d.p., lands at 0.968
